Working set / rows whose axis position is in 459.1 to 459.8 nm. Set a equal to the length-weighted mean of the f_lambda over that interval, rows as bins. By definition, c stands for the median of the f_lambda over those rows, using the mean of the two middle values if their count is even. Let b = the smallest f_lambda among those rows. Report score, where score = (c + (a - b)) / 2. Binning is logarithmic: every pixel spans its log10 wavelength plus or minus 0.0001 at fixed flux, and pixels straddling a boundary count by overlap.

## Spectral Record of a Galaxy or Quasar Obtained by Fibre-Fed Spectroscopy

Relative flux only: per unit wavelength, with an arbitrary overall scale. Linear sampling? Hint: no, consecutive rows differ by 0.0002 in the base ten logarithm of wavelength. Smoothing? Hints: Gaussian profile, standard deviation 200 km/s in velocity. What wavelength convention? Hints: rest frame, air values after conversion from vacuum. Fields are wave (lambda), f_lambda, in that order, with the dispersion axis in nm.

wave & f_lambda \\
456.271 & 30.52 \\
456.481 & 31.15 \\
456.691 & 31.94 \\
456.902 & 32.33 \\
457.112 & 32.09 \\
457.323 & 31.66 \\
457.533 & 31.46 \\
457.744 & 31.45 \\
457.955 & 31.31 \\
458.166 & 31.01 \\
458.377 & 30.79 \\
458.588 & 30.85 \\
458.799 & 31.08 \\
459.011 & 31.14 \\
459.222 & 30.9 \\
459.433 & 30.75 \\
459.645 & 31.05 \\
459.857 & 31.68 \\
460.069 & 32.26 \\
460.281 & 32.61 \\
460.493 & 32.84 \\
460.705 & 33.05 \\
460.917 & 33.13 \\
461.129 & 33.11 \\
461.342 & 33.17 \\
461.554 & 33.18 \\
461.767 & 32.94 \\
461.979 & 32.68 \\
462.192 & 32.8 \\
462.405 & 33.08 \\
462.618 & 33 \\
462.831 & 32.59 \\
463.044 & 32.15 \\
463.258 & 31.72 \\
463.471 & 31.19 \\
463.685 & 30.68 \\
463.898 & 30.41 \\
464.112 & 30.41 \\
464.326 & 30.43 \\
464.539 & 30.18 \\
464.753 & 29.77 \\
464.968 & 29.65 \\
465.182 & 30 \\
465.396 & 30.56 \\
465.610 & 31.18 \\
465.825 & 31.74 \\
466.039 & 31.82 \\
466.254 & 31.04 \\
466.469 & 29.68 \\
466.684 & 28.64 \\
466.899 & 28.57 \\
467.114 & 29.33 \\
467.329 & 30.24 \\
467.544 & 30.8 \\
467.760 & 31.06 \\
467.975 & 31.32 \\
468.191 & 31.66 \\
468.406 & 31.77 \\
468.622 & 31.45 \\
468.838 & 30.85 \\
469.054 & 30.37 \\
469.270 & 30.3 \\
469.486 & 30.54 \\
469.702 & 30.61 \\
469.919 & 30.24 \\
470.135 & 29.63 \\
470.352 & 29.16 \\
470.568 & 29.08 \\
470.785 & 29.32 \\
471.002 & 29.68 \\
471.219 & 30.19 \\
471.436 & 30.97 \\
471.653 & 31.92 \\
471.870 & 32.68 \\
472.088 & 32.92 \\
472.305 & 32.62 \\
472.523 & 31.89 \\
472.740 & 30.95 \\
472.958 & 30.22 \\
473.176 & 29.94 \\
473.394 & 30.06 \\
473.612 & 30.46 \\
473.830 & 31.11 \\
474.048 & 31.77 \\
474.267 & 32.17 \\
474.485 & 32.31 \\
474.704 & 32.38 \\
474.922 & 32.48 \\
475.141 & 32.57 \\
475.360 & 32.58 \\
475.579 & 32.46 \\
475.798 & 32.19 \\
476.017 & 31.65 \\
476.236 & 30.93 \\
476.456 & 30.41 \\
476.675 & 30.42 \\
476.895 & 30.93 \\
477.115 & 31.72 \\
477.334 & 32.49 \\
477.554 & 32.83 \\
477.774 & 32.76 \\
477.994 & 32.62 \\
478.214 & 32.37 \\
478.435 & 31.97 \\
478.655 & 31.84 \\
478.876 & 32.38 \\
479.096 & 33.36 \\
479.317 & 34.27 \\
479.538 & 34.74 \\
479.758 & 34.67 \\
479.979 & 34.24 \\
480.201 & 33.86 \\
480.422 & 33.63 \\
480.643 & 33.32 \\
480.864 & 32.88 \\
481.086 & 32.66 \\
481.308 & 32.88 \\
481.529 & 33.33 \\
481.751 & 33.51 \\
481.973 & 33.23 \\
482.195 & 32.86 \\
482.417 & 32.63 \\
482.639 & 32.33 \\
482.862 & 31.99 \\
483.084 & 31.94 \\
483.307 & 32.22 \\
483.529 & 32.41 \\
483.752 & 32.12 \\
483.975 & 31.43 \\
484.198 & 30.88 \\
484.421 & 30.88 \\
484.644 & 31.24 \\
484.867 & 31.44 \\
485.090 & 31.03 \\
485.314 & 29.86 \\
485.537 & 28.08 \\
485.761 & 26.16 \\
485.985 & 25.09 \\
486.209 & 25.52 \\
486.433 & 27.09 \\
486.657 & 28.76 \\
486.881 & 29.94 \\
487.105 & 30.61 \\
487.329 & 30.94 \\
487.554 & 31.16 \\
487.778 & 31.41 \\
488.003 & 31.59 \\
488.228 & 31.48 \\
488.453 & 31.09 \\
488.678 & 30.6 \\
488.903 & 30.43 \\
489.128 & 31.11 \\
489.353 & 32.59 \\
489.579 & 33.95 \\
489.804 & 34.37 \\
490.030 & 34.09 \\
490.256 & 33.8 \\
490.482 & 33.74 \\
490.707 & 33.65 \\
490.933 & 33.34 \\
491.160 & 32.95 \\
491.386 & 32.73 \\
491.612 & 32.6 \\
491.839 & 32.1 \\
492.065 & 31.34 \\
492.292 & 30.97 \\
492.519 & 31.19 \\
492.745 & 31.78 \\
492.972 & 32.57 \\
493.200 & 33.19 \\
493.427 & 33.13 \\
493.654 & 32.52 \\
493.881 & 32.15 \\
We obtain 15.6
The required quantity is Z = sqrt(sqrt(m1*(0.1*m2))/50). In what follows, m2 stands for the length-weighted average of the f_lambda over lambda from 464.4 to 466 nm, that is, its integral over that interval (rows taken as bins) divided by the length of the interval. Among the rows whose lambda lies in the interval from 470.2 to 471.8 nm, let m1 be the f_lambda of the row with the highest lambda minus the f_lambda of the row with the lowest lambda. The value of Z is 0.24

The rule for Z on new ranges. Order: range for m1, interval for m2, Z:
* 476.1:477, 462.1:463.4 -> 0.00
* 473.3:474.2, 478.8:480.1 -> 0.22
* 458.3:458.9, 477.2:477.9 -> 0.14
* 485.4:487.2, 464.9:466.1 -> 0.24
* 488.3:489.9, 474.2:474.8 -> 0.26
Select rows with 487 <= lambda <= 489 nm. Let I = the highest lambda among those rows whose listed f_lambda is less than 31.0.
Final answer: 488.903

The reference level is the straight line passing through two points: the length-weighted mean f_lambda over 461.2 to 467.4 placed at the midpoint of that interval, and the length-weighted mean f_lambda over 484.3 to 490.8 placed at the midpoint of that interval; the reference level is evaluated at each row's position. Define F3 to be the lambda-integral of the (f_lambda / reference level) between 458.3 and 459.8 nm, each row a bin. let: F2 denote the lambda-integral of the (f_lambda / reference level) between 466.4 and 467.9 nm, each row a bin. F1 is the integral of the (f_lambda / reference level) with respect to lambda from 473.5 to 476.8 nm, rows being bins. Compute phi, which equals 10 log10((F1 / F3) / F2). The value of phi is 2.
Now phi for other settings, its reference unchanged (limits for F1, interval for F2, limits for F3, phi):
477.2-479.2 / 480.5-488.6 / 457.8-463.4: -13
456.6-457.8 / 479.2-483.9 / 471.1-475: -12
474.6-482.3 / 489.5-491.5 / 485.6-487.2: 4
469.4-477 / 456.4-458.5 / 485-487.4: 2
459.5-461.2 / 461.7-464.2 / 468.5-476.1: -10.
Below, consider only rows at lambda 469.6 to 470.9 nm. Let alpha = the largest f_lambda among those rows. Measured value 30.61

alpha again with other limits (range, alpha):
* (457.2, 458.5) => 31.66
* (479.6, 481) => 34.67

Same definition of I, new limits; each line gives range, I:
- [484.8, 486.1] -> 485.985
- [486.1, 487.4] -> 487.329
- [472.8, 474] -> 473.612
